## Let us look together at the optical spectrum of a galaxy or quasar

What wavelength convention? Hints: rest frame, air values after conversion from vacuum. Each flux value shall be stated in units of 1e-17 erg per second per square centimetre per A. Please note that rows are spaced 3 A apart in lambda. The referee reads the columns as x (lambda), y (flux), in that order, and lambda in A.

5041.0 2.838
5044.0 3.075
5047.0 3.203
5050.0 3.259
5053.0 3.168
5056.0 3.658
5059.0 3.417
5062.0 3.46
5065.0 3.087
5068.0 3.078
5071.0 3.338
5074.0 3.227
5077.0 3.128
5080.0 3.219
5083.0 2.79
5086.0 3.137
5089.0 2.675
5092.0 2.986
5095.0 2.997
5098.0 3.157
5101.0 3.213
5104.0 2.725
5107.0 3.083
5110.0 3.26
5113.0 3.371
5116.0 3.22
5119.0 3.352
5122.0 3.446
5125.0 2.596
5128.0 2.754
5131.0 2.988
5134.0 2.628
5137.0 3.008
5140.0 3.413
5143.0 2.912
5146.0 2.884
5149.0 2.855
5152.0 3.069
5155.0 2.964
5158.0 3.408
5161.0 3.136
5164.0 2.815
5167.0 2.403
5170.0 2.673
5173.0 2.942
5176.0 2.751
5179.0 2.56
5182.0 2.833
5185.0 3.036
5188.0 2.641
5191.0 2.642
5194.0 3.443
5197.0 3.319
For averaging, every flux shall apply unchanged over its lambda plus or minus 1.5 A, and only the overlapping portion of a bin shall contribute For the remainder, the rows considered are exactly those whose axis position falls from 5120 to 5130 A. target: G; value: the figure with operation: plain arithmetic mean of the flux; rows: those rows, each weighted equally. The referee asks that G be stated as 2.93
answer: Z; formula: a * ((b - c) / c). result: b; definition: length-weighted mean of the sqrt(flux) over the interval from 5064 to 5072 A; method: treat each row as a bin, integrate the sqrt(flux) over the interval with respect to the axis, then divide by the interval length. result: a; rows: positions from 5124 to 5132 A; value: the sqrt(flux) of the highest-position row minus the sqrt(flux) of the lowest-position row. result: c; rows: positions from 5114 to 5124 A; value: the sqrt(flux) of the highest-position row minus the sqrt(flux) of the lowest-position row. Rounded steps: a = 0.12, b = 1.78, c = 0.062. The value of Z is 3.3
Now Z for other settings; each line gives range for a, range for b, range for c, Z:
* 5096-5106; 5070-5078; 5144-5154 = -4.1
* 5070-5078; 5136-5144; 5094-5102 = -1.6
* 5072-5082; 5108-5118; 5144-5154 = -0.1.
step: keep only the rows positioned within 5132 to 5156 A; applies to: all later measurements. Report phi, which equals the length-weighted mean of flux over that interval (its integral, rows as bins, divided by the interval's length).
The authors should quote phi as 2.97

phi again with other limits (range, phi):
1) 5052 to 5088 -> 3.22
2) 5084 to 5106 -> 2.98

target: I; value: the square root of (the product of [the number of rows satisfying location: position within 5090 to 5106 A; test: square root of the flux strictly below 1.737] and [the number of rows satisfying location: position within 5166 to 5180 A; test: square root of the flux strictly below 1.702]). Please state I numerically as 3.5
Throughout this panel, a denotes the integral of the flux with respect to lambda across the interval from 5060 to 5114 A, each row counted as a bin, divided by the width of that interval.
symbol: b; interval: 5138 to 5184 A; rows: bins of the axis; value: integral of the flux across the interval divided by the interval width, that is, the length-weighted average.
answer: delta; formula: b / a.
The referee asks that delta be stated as 0.94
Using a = 3.11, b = 2.9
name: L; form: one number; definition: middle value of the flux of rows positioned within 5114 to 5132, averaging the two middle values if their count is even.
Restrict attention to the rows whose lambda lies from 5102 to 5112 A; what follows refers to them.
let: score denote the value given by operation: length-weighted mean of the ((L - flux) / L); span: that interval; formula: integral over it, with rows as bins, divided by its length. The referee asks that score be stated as 0.02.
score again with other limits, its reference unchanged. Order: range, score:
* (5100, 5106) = 0.05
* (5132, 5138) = 0.09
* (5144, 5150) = 0.07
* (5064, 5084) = -0.01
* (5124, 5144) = 0.06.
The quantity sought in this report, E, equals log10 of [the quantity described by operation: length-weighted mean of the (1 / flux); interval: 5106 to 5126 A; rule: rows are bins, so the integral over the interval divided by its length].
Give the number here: -0.50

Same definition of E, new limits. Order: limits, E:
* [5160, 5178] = -0.44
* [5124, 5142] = -0.46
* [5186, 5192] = -0.43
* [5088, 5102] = -0.48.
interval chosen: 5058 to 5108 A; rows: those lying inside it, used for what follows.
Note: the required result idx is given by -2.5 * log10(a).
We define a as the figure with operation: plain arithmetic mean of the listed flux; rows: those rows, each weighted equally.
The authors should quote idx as -1.23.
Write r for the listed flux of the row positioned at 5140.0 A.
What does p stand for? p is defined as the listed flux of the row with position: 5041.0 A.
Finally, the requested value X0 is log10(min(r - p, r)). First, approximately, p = 2.838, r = 3.413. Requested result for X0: -0.24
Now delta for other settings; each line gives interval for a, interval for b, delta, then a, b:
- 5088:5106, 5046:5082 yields 1.10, 2.97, 3.3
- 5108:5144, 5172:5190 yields 0.90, 3.08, 2.8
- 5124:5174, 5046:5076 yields 1.13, 2.91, 3.3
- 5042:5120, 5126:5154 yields 0.93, 3.16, 2.9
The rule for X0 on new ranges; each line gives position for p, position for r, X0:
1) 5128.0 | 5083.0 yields -1.44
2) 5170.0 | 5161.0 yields -0.33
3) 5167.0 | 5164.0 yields -0.39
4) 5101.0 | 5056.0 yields -0.35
